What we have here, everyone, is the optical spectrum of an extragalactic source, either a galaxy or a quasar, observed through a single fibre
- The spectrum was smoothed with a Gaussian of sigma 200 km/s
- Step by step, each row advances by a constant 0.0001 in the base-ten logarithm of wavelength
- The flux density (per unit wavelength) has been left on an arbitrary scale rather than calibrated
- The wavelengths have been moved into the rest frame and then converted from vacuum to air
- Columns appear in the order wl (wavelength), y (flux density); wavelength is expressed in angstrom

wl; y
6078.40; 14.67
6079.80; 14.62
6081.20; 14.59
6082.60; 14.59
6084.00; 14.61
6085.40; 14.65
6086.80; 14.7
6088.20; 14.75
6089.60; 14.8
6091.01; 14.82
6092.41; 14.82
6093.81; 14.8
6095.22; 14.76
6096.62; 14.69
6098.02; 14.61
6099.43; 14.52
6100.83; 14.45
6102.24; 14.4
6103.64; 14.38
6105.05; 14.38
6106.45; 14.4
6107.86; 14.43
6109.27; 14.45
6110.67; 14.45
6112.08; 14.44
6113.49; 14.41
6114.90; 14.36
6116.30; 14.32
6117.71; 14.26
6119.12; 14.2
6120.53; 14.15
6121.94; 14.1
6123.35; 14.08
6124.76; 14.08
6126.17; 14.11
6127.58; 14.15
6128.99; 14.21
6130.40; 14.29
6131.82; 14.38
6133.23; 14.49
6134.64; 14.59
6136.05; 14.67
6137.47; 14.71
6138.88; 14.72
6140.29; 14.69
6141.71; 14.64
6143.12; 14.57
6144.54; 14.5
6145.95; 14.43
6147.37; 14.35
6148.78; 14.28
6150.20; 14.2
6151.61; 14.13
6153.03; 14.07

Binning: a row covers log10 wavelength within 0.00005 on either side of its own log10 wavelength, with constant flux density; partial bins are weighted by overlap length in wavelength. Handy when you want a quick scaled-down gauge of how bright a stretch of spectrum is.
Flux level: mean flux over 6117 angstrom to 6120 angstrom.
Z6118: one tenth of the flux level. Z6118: 1.42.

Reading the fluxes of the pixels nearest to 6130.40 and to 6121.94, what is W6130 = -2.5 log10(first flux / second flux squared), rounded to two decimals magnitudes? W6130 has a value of 2.86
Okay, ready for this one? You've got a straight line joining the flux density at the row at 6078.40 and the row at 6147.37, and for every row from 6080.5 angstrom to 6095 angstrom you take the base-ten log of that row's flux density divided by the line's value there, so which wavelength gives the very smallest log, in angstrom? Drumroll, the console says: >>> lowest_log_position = 6081.20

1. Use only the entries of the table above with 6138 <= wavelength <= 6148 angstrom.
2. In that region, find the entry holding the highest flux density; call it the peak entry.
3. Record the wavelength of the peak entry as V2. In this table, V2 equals 6138.88 angstrom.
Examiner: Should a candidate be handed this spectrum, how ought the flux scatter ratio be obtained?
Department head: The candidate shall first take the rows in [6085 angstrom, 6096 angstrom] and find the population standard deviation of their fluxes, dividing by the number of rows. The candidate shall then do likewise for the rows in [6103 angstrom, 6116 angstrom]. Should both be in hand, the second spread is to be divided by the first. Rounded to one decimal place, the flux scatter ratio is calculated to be 0.5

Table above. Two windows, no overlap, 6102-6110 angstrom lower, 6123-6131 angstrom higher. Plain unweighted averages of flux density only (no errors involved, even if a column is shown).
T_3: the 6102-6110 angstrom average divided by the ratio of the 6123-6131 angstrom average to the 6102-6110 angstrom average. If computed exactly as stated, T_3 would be 14.7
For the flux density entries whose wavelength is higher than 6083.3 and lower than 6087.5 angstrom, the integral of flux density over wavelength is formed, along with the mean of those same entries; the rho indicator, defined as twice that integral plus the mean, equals 138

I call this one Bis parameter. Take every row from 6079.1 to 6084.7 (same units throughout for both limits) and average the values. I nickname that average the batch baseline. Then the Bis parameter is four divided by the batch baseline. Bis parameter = 0.274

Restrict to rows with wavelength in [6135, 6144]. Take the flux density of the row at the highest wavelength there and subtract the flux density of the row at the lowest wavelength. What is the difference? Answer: -0.1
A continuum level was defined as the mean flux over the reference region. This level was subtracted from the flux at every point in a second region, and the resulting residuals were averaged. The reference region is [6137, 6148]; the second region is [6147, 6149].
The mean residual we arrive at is -0.3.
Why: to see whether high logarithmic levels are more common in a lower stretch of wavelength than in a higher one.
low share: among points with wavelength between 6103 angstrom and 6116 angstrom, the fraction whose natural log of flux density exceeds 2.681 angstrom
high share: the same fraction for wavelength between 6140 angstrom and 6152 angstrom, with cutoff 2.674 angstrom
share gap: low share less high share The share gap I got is -0.4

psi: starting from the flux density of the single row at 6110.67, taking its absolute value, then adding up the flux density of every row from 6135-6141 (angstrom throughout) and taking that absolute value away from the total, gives 44.3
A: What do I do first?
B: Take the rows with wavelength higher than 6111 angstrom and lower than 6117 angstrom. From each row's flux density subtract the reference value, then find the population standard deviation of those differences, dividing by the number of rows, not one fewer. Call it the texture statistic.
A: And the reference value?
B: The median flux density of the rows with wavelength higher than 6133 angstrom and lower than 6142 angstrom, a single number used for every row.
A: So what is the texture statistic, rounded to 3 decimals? 0.046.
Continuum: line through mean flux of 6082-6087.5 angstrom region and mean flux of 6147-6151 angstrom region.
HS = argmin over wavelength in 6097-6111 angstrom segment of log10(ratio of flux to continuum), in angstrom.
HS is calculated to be 6103.64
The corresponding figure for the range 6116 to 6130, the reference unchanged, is 6123.35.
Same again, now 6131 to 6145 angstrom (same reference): 6131.82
